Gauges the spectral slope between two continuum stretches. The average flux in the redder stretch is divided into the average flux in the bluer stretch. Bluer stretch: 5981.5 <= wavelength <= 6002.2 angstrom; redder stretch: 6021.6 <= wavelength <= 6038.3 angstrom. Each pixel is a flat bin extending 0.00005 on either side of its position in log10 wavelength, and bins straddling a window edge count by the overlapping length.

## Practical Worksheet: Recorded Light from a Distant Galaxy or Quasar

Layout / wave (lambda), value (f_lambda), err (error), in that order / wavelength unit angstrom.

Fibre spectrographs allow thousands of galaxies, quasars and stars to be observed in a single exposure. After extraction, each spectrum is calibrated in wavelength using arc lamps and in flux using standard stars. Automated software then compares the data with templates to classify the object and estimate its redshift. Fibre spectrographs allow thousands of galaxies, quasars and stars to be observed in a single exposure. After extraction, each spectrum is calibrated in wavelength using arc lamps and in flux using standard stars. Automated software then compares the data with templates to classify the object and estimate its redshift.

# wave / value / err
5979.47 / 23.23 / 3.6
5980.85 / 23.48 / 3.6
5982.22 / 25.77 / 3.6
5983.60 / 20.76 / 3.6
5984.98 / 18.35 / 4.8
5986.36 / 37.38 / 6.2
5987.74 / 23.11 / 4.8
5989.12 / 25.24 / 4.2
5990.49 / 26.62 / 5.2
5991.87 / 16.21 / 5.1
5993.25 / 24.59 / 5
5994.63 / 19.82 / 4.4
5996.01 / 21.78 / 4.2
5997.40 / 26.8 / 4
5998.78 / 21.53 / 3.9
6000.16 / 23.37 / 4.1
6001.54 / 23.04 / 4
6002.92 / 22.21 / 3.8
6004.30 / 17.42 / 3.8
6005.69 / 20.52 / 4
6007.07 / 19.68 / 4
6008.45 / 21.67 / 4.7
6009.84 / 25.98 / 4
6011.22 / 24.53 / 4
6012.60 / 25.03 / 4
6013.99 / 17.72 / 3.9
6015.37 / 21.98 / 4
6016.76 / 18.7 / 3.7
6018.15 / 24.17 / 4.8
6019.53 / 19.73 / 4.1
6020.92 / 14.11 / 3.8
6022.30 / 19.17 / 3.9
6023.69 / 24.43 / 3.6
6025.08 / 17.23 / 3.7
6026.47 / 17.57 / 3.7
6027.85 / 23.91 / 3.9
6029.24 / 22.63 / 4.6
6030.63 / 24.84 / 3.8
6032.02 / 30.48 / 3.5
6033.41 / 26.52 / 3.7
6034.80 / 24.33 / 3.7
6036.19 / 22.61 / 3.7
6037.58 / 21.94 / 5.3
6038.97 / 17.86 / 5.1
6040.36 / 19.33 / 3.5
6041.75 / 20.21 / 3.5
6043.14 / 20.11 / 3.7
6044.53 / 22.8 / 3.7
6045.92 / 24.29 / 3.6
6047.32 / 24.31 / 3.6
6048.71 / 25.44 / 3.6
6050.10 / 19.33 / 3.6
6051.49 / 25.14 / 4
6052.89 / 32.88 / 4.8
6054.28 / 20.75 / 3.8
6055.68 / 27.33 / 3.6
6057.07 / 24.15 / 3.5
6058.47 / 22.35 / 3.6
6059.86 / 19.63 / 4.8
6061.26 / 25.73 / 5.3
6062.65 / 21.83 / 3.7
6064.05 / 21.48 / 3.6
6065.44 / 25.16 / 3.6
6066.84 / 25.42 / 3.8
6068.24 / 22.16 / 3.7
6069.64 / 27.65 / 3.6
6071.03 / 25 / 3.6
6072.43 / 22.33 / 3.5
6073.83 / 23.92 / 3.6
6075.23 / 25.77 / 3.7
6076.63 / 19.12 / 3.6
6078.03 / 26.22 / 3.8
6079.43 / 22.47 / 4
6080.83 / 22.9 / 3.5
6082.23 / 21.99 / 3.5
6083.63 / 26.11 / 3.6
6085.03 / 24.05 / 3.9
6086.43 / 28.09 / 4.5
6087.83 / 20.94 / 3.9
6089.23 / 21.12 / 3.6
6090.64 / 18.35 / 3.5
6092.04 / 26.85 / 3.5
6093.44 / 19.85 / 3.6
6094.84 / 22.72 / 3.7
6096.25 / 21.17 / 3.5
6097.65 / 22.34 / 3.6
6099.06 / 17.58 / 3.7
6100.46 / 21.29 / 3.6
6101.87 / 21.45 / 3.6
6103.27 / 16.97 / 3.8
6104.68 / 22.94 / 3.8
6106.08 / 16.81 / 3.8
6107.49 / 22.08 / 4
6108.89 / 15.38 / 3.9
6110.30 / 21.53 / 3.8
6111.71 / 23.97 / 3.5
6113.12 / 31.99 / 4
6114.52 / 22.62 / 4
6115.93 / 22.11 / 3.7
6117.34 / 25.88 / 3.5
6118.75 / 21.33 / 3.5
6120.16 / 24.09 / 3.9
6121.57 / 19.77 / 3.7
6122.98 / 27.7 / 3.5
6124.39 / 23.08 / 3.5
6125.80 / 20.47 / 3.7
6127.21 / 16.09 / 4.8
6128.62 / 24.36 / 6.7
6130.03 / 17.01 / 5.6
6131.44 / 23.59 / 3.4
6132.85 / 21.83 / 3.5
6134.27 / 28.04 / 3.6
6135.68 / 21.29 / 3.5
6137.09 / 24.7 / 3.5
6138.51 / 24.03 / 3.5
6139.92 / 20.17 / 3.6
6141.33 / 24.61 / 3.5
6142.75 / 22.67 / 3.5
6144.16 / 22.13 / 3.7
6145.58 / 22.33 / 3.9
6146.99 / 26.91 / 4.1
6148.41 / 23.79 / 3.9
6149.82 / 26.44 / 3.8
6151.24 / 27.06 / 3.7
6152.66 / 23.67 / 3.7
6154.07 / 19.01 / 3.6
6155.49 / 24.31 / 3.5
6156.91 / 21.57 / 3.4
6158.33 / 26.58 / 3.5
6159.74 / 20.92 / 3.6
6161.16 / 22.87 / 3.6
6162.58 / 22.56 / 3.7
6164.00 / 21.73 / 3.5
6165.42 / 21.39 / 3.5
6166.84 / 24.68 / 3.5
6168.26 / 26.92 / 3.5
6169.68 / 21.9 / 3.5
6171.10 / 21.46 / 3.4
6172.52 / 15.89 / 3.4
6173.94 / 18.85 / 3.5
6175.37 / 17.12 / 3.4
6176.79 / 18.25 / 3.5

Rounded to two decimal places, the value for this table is 1.03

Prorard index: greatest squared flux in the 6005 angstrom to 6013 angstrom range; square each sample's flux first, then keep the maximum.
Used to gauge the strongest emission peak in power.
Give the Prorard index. 675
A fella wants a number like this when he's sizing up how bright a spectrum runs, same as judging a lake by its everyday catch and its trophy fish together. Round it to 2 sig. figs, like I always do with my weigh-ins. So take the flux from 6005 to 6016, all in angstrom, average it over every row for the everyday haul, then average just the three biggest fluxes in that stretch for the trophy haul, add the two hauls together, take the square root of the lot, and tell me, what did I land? 6.9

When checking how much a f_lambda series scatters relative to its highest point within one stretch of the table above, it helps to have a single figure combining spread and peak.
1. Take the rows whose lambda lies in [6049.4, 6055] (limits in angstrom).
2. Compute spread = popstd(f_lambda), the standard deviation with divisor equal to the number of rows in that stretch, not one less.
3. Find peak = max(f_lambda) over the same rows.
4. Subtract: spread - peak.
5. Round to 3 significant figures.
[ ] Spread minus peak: -27.6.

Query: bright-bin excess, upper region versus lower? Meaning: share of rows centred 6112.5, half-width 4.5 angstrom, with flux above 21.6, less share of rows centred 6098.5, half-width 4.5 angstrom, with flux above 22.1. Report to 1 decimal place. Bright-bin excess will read 0.3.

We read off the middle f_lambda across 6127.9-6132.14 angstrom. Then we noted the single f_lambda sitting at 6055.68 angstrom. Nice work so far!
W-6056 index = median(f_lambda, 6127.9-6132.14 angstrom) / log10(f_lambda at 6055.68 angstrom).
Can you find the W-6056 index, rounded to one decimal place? 16.4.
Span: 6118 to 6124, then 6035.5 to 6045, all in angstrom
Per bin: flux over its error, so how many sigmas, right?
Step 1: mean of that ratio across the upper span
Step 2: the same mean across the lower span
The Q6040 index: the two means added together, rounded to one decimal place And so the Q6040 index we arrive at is 11.6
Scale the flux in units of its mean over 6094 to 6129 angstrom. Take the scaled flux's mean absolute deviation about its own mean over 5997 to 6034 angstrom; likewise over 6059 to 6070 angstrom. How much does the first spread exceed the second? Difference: 0.026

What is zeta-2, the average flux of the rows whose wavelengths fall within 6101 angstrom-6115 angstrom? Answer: 21.6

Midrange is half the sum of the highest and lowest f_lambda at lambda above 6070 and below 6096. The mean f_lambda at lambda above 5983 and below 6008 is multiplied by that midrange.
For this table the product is 527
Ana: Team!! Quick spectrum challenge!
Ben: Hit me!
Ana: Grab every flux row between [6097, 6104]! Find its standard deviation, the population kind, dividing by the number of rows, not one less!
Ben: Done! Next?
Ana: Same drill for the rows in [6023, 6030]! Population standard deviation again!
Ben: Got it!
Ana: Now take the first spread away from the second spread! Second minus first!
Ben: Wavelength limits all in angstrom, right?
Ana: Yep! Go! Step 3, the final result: 0.9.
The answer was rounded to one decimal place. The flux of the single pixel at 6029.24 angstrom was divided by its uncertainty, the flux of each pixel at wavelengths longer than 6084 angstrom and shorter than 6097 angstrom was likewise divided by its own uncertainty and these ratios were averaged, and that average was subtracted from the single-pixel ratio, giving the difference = -1.1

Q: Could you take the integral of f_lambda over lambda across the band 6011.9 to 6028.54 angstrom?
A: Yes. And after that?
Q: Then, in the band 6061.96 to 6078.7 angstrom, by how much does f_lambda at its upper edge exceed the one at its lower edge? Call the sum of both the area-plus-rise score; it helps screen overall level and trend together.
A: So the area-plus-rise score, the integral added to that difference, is 342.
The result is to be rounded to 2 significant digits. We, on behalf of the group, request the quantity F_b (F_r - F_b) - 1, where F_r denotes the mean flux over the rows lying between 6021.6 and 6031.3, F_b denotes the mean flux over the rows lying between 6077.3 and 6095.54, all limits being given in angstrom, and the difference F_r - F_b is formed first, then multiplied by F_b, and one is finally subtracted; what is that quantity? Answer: -43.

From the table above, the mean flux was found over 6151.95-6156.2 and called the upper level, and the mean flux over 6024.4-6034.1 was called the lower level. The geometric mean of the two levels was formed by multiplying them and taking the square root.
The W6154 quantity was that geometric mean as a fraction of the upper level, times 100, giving 102.2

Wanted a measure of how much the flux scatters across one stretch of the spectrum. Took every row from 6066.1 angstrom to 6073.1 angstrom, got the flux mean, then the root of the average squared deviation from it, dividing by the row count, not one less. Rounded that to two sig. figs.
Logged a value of 2.1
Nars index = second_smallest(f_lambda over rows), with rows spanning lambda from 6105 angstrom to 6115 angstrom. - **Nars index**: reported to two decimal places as 16.81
